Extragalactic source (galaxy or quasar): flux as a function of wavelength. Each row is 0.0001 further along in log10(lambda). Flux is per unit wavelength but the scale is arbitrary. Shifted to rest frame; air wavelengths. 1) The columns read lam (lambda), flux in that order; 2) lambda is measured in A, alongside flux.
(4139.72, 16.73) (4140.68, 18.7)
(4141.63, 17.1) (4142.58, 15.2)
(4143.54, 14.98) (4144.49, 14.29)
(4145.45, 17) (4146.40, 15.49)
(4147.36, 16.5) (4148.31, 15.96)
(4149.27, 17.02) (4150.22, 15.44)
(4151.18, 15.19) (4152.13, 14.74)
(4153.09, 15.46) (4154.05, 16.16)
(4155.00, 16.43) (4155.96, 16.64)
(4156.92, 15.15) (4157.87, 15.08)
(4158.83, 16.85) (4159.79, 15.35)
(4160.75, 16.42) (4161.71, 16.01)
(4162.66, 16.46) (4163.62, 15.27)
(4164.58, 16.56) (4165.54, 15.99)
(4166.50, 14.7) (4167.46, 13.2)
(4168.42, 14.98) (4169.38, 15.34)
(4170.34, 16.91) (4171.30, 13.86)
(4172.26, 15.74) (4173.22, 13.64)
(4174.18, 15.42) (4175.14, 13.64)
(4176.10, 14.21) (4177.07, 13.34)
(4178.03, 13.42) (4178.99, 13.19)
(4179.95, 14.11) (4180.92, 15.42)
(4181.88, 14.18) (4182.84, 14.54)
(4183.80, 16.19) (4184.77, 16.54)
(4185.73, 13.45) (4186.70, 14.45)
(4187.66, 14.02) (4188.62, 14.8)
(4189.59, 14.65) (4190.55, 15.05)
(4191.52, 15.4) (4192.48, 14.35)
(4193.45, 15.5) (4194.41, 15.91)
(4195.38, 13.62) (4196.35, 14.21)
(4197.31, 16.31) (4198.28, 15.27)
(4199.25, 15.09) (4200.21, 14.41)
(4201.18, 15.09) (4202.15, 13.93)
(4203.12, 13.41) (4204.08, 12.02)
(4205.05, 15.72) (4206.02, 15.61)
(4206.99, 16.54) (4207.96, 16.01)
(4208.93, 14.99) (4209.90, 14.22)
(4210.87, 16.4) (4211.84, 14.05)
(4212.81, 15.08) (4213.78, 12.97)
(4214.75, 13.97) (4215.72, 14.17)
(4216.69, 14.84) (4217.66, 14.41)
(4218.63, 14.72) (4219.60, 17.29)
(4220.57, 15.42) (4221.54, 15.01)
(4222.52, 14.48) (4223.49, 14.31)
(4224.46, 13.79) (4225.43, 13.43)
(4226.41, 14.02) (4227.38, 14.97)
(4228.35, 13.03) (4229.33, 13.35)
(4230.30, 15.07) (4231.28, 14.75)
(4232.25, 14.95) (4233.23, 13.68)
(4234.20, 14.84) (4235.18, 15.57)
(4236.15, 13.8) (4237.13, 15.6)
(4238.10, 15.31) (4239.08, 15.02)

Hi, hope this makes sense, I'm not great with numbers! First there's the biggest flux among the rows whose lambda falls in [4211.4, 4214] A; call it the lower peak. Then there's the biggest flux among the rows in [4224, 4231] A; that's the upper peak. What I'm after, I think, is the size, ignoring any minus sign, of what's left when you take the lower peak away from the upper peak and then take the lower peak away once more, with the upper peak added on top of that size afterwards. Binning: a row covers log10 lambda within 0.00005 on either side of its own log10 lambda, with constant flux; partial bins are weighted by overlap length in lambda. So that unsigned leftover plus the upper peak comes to 30.2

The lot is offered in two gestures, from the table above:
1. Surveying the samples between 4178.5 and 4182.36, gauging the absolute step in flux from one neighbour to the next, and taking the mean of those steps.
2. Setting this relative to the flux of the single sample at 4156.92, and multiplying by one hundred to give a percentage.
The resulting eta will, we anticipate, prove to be 7.6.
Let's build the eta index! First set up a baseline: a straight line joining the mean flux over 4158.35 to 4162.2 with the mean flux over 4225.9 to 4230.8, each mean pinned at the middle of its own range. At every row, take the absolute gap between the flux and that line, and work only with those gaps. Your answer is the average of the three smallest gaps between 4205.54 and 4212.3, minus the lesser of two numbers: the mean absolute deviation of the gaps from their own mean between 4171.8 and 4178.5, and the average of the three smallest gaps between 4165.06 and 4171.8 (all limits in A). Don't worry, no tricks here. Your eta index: -0.07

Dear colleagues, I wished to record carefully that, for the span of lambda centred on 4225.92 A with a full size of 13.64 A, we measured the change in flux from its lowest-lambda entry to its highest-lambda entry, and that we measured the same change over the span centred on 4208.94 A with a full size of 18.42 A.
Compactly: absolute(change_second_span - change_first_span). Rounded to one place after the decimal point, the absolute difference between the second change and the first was 2.3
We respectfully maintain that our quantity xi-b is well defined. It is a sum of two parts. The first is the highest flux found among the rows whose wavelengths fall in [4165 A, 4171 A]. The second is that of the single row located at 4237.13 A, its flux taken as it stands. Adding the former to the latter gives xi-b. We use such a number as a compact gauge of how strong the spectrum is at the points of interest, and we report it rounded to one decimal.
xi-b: 32.5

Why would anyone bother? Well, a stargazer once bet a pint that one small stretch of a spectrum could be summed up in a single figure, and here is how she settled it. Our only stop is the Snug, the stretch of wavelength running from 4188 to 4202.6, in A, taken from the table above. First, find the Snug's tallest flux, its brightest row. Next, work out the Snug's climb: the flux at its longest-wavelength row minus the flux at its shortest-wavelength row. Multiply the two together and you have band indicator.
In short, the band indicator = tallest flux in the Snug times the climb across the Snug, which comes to -14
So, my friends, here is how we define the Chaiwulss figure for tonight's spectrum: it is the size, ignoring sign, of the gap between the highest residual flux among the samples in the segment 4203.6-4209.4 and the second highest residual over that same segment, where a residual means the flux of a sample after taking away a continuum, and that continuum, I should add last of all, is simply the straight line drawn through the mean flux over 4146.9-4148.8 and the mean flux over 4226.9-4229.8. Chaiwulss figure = 0.50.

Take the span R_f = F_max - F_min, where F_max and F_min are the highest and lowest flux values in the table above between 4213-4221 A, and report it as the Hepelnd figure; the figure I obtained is 4.3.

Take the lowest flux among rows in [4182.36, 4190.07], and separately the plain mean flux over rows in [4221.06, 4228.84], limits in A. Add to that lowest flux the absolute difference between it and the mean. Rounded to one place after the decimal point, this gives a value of 14.1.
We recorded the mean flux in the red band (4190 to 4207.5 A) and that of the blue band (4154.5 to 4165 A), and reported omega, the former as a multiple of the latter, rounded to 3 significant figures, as 0.927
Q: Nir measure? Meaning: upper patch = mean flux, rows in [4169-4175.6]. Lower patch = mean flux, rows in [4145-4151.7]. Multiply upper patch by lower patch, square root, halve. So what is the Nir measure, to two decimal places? 7.75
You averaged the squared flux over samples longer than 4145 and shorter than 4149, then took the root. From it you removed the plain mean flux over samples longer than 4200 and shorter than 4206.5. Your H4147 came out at 1.9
